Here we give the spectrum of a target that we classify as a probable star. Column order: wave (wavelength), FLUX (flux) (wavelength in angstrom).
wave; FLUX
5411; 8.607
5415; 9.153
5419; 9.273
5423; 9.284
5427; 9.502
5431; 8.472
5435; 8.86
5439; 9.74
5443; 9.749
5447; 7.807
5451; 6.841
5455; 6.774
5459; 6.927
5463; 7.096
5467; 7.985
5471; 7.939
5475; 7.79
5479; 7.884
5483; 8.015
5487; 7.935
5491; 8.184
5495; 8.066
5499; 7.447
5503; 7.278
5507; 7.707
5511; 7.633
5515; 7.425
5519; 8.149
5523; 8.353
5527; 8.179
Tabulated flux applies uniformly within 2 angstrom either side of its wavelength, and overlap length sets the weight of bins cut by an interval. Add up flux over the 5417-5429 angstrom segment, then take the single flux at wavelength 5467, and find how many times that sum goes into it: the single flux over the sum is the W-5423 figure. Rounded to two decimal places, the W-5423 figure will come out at 0.28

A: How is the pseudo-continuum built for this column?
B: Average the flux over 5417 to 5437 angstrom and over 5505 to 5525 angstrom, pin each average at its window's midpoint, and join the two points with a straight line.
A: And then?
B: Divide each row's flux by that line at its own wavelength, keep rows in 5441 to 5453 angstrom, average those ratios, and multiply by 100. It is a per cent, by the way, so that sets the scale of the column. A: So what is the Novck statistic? 92.3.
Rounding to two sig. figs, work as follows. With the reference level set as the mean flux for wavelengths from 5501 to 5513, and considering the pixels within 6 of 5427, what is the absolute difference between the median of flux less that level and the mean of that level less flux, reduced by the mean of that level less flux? 4.8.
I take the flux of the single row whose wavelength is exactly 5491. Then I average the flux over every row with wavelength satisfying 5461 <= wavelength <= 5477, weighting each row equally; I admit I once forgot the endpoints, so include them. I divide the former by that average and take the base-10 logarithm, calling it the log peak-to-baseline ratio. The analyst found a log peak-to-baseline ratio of 0.026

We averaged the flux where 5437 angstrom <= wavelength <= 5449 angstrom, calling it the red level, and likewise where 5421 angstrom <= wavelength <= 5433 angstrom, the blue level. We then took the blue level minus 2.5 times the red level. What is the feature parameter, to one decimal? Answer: -13.7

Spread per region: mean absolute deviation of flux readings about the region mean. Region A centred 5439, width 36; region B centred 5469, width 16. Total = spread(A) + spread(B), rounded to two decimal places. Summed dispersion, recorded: 1.27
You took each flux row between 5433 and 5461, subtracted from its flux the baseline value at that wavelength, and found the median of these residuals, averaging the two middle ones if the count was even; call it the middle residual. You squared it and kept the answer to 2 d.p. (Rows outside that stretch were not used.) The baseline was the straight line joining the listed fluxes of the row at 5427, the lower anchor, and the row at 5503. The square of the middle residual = 1.23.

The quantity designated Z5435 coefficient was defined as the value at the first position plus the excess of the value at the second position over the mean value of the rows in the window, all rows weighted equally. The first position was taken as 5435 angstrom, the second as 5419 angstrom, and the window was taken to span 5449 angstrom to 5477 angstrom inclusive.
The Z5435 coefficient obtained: 10.8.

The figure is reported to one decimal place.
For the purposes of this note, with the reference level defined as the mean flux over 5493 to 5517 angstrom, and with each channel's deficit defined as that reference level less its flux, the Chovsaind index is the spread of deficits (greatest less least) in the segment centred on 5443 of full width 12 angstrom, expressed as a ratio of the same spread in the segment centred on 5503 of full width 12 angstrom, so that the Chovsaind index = 4.5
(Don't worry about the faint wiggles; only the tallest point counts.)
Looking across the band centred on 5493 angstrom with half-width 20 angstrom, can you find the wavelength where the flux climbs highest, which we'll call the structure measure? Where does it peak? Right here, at 5491 angstrom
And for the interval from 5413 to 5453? 5443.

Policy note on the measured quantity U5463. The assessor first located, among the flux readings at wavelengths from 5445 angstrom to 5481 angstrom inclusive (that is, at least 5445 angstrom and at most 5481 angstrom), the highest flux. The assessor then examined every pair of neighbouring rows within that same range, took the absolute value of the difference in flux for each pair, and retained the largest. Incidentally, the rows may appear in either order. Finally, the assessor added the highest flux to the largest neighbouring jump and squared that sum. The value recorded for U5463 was 80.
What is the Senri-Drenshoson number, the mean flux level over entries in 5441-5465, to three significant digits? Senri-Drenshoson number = 7.53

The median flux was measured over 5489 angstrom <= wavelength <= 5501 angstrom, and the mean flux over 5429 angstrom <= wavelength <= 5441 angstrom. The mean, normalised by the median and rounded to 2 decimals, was 1.12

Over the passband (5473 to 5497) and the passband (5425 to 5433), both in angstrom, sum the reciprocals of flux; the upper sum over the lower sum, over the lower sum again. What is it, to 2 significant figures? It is 15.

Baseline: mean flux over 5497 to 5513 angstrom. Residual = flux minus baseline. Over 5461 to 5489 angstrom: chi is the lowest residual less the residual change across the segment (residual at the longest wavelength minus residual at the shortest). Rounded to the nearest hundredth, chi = -1.26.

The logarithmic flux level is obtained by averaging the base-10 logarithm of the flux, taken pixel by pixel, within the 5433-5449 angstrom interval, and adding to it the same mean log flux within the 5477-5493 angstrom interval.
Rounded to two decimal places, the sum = 1.86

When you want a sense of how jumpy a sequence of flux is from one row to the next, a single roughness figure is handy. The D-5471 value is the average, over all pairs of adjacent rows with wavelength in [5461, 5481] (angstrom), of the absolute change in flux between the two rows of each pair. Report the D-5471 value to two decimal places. 0.29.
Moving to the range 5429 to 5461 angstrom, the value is 0.63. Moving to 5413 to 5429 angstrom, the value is 0.12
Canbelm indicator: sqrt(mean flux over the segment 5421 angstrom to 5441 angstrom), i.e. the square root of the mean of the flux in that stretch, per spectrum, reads 3.03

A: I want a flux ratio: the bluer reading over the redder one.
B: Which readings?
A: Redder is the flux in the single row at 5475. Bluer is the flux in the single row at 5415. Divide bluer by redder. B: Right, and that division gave 1.17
